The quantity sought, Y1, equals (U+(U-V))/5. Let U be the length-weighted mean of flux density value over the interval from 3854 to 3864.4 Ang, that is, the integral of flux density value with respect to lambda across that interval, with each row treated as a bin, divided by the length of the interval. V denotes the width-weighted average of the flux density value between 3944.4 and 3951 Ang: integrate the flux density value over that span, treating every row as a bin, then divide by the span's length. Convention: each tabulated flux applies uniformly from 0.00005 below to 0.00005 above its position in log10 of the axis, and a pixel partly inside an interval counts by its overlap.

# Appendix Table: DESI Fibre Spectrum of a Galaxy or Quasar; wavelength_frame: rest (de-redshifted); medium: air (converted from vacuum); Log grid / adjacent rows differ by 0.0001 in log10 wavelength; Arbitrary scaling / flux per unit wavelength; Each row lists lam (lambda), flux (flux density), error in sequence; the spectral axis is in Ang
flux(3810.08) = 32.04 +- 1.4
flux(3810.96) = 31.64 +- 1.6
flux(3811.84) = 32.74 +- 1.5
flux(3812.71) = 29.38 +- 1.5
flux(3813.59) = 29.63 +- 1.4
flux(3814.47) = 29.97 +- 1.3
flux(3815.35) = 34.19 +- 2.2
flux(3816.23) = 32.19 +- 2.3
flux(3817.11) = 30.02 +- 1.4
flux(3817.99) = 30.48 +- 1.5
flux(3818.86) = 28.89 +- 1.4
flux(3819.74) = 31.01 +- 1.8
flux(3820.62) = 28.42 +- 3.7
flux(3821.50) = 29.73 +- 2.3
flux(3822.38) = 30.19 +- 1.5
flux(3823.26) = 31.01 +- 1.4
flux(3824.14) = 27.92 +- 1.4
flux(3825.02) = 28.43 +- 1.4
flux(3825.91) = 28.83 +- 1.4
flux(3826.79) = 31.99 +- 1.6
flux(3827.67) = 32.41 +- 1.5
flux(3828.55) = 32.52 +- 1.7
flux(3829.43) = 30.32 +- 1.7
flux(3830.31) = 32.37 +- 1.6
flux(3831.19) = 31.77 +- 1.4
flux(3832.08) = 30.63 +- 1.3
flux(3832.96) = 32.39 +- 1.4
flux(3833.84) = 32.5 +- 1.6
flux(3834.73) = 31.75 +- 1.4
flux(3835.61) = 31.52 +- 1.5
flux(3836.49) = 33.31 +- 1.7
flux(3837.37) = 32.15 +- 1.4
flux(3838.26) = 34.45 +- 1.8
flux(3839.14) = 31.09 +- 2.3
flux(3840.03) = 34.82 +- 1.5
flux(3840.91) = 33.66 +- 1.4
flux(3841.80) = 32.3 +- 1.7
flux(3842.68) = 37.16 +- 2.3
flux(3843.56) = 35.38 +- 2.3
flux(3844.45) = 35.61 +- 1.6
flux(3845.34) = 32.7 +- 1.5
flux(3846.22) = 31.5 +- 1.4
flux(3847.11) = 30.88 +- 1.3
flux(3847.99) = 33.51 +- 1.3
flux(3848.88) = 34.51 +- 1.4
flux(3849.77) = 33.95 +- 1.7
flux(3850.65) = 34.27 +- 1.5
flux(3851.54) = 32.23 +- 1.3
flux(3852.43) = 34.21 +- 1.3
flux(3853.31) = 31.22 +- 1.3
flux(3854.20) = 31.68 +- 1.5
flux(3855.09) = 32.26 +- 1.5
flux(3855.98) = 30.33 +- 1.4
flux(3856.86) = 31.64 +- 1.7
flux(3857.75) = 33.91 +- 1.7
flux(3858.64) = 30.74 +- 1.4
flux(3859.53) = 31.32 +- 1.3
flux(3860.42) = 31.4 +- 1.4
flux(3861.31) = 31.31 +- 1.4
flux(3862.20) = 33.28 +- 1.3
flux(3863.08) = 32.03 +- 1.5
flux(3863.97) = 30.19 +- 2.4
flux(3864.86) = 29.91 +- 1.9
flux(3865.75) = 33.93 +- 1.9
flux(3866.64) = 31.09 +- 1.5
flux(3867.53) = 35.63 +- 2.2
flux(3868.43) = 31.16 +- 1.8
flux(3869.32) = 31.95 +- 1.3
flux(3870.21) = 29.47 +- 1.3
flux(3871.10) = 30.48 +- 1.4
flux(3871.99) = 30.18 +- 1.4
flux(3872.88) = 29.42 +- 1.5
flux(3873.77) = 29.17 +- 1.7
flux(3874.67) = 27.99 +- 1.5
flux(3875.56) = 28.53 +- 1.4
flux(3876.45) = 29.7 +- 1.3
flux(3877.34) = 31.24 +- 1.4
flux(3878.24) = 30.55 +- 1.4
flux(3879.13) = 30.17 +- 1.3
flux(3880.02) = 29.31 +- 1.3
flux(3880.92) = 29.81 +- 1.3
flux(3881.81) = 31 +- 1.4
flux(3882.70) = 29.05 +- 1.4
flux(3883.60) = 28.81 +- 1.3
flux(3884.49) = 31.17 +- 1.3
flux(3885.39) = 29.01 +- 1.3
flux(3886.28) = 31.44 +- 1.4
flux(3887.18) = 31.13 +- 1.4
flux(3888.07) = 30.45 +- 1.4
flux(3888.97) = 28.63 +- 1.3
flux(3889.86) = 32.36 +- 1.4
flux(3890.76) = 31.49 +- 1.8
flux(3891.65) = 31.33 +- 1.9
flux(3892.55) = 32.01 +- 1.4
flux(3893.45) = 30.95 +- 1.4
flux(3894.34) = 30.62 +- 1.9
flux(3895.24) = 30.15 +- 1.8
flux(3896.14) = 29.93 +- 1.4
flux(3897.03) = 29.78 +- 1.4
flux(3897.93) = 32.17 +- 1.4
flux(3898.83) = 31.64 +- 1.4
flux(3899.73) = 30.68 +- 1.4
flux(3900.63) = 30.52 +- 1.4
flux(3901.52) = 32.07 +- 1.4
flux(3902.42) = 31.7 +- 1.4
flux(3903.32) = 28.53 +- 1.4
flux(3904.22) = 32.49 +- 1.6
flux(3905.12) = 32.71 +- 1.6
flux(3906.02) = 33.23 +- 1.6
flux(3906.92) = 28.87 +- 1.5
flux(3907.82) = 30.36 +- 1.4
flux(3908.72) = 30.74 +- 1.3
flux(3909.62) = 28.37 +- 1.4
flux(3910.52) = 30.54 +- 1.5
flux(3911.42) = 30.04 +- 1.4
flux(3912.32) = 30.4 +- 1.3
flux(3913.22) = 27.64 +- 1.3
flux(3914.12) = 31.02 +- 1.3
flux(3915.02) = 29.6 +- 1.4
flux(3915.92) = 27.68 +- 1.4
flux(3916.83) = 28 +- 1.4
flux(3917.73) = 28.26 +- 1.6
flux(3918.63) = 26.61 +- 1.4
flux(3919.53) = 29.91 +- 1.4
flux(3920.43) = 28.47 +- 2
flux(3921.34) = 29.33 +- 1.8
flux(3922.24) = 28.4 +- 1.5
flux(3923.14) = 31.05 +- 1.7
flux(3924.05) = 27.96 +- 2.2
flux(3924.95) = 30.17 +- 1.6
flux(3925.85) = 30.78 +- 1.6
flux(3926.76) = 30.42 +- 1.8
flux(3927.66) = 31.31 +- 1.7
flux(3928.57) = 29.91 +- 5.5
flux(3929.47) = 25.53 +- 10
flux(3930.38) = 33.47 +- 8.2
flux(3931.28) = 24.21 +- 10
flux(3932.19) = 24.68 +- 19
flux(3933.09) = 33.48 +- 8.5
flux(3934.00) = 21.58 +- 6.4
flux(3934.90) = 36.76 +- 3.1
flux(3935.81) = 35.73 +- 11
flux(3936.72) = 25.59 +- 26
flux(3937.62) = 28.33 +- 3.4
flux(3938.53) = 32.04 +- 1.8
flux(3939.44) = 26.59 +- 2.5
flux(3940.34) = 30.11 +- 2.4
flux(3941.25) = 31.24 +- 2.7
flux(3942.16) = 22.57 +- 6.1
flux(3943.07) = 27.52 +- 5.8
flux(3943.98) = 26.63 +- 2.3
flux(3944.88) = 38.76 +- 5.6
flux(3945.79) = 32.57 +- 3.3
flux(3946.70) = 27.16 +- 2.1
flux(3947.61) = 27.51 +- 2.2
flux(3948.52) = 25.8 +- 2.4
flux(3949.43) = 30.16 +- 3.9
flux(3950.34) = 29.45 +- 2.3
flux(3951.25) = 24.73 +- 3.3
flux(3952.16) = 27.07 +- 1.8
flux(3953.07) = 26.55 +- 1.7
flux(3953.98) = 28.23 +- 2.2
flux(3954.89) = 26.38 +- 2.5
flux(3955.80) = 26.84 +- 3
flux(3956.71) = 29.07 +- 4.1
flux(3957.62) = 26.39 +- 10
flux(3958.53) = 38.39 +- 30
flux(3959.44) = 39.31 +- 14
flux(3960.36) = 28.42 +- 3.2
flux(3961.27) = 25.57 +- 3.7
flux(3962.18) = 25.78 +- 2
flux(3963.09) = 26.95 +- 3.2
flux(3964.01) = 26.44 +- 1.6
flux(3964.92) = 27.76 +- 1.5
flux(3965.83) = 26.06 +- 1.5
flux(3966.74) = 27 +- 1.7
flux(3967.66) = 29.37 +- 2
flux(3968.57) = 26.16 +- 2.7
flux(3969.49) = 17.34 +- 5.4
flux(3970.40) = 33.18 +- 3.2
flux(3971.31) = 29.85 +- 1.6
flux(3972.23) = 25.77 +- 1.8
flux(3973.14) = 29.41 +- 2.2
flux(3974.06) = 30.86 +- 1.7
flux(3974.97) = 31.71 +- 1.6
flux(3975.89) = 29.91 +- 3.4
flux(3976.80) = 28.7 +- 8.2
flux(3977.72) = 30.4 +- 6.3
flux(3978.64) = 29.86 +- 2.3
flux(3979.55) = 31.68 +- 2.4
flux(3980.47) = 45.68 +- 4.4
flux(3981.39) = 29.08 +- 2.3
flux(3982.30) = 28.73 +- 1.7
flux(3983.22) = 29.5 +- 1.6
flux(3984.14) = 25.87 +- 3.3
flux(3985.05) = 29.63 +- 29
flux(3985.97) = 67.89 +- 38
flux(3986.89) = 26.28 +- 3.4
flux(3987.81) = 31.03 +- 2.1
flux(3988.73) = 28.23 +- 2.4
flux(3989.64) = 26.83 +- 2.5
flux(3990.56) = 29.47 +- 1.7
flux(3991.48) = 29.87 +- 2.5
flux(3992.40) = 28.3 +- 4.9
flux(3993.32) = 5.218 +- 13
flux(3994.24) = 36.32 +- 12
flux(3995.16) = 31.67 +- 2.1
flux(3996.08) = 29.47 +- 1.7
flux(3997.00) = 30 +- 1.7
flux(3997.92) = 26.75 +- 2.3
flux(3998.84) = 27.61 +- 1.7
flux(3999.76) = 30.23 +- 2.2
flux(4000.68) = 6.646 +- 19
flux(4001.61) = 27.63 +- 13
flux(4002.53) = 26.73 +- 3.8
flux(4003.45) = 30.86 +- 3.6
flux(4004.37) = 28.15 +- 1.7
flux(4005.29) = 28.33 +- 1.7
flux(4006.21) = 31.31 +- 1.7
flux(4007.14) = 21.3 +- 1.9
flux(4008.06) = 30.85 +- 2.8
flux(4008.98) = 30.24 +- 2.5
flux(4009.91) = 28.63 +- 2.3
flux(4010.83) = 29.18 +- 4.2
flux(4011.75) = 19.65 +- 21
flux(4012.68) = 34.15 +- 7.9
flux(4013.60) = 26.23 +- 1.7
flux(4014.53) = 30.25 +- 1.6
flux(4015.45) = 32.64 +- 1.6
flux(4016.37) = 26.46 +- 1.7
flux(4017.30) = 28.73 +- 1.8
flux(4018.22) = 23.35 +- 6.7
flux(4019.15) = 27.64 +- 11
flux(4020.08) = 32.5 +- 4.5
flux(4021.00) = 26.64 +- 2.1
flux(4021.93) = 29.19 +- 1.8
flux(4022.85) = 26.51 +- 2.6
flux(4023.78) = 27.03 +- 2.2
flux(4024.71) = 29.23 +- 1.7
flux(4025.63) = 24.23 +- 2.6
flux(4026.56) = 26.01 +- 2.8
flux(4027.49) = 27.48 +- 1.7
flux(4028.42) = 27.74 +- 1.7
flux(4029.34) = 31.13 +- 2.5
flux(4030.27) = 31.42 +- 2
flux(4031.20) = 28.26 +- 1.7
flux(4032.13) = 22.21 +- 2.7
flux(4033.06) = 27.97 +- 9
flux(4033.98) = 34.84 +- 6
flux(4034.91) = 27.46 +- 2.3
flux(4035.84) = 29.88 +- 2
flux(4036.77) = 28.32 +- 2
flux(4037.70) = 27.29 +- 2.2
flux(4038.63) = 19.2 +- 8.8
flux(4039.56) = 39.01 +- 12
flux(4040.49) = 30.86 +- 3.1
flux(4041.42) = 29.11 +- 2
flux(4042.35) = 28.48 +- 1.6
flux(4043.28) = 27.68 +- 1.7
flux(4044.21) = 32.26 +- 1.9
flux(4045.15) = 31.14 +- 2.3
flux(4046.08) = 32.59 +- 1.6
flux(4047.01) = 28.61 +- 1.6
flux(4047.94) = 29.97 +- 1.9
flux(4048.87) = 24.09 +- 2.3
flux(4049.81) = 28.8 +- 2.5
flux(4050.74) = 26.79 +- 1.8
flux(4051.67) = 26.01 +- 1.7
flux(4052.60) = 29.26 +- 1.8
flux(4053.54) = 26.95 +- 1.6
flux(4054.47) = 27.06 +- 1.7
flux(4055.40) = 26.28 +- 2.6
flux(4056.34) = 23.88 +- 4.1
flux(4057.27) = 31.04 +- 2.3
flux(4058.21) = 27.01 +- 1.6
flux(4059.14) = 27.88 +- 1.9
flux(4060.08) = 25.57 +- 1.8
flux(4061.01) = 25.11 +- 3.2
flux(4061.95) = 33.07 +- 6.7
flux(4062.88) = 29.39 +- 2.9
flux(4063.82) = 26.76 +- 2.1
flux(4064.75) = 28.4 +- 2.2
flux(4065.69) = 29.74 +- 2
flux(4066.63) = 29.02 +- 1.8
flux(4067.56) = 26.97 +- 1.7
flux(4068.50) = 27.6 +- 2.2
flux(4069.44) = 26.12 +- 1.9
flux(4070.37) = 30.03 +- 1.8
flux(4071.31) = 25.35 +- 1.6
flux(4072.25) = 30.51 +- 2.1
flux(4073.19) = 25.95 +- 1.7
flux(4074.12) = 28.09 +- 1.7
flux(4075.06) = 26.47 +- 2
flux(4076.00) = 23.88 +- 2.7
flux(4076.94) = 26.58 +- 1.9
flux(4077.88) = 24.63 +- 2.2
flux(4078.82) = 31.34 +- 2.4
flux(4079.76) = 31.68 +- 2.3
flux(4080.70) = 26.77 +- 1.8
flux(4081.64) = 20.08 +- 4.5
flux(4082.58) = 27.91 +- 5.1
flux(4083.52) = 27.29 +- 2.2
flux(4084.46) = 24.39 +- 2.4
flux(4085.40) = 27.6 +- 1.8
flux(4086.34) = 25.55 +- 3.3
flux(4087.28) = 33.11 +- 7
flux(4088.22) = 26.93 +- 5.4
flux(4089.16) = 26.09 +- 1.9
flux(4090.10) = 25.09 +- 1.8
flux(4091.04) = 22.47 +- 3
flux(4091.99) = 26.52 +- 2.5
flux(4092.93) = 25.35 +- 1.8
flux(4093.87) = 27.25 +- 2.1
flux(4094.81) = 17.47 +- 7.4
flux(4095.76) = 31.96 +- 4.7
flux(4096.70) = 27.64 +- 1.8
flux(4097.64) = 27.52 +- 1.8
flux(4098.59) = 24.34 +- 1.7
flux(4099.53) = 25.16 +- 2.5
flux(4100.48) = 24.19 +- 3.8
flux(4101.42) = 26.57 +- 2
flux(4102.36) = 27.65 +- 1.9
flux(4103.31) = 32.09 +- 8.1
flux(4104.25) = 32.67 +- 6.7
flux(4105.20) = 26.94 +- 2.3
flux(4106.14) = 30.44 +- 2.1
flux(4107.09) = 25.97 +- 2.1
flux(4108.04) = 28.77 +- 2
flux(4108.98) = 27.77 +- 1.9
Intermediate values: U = 32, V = 30.0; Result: 6.7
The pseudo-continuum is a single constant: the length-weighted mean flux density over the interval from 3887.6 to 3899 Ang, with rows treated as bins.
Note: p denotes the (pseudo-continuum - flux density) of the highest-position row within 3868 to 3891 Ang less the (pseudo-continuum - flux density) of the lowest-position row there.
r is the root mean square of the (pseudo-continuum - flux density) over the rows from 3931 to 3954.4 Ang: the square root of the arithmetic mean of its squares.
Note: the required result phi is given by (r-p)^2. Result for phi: 26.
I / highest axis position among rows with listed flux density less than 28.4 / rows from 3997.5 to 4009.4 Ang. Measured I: 4007.14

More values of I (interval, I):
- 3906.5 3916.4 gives 3915.92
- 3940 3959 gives 3957.62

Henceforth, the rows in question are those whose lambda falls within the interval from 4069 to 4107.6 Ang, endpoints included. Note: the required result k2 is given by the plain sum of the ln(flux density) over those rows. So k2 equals 135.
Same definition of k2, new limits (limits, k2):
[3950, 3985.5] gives 131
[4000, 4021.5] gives 75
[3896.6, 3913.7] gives 65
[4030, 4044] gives 50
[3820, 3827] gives 27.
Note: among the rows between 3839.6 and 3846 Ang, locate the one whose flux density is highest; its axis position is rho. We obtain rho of 3842.68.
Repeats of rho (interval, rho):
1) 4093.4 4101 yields 4095.76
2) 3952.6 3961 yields 3959.44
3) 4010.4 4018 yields 4012.68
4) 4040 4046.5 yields 4046.08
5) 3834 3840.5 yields 3840.03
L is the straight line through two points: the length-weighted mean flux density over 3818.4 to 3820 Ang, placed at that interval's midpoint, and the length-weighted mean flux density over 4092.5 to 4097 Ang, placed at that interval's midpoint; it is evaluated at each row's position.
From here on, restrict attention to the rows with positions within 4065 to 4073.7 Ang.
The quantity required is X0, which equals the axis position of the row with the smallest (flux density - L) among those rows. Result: 4071.31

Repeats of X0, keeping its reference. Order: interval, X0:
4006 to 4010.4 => 4007.14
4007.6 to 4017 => 4011.75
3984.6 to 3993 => 3986.89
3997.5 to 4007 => 4000.68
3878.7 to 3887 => 3883.60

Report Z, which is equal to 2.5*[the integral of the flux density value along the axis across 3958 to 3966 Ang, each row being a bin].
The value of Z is 590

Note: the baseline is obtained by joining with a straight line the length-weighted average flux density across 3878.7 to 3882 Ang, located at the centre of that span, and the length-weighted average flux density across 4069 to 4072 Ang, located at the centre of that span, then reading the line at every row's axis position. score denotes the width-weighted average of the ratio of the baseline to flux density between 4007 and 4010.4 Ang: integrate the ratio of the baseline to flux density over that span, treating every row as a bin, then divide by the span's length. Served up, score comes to 1.01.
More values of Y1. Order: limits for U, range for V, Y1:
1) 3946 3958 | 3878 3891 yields 4.9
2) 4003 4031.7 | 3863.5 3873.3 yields 5.0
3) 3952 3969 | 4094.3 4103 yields 6.1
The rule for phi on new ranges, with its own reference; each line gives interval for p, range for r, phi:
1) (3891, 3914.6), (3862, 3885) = 2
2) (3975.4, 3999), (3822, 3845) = 0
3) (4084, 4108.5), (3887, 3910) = 32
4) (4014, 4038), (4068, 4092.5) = 4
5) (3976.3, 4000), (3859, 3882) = 10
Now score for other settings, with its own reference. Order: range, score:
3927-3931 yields 1.00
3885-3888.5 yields 0.98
